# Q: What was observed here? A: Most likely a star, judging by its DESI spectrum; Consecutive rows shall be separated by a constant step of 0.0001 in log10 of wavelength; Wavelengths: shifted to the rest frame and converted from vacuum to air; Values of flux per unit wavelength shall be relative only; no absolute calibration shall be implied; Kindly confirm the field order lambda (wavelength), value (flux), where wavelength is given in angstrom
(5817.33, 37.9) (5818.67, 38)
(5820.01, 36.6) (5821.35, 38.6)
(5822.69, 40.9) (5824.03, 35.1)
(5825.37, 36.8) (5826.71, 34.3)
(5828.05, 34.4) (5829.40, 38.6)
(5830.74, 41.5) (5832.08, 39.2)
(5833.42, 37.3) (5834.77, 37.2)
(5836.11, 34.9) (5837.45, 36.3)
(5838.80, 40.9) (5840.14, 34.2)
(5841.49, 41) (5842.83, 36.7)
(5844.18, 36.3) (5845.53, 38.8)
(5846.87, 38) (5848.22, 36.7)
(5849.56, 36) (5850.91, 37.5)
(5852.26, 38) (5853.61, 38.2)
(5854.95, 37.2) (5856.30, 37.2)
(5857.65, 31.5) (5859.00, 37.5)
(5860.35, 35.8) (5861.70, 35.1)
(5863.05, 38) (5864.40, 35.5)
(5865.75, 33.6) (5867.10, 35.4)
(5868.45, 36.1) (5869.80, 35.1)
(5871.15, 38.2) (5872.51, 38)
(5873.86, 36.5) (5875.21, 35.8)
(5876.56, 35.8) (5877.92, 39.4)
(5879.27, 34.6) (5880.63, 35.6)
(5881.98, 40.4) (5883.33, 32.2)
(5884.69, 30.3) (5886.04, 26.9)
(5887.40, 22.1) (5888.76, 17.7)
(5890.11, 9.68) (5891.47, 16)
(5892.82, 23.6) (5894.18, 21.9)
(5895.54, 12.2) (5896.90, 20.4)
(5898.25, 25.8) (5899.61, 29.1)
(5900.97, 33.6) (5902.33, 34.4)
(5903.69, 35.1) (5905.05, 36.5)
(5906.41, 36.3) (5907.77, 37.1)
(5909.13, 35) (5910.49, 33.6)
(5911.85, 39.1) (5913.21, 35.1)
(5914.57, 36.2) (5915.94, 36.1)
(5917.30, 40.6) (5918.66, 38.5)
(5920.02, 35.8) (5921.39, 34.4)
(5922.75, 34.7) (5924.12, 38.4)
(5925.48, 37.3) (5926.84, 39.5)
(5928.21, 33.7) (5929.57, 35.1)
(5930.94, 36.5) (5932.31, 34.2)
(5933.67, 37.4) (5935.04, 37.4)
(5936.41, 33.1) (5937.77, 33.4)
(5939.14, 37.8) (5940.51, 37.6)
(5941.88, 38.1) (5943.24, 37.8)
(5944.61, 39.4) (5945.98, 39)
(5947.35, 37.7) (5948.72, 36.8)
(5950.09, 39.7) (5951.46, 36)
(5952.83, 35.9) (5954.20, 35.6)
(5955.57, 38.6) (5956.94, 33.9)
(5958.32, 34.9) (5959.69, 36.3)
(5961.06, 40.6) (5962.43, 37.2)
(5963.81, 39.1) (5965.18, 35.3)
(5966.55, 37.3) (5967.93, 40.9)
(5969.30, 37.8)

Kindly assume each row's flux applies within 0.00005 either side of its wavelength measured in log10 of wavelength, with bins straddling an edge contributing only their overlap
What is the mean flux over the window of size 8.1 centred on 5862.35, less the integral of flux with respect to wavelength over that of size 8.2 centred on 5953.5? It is -265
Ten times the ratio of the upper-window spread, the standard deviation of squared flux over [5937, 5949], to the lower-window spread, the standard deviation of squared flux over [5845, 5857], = 19.7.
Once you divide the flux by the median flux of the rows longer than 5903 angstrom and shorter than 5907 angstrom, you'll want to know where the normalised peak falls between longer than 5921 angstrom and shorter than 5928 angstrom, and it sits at 5926.84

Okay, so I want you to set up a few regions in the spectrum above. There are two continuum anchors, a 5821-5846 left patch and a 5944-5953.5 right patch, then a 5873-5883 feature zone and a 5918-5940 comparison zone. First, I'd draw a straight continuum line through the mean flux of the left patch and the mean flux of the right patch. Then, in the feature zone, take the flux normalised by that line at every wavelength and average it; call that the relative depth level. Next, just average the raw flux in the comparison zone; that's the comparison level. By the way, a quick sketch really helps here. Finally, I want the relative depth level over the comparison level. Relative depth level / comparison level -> 0.027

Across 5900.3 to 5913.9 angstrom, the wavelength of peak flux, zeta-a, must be 5911.85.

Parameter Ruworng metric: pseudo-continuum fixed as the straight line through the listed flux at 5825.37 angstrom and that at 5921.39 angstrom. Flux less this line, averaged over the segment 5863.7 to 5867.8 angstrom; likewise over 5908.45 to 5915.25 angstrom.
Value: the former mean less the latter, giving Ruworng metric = -2.1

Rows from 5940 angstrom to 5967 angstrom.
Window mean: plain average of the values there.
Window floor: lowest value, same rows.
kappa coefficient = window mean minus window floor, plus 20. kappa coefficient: 23.4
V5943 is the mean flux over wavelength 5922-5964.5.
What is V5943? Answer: 36.9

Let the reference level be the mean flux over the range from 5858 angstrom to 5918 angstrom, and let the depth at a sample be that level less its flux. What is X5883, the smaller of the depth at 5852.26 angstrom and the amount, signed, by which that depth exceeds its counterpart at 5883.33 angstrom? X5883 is -5.9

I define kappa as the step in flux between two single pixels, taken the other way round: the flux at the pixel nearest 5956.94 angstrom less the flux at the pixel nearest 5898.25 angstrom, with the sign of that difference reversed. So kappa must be -8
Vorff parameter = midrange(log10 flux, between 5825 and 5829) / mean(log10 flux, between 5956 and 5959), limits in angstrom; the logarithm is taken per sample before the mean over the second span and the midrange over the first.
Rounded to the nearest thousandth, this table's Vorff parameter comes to 1.009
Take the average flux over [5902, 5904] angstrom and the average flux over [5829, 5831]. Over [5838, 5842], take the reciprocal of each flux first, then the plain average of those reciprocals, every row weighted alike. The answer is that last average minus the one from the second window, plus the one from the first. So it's -5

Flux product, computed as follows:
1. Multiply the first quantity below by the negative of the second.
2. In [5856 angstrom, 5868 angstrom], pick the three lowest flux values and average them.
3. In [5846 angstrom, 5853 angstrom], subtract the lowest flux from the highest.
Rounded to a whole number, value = -67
